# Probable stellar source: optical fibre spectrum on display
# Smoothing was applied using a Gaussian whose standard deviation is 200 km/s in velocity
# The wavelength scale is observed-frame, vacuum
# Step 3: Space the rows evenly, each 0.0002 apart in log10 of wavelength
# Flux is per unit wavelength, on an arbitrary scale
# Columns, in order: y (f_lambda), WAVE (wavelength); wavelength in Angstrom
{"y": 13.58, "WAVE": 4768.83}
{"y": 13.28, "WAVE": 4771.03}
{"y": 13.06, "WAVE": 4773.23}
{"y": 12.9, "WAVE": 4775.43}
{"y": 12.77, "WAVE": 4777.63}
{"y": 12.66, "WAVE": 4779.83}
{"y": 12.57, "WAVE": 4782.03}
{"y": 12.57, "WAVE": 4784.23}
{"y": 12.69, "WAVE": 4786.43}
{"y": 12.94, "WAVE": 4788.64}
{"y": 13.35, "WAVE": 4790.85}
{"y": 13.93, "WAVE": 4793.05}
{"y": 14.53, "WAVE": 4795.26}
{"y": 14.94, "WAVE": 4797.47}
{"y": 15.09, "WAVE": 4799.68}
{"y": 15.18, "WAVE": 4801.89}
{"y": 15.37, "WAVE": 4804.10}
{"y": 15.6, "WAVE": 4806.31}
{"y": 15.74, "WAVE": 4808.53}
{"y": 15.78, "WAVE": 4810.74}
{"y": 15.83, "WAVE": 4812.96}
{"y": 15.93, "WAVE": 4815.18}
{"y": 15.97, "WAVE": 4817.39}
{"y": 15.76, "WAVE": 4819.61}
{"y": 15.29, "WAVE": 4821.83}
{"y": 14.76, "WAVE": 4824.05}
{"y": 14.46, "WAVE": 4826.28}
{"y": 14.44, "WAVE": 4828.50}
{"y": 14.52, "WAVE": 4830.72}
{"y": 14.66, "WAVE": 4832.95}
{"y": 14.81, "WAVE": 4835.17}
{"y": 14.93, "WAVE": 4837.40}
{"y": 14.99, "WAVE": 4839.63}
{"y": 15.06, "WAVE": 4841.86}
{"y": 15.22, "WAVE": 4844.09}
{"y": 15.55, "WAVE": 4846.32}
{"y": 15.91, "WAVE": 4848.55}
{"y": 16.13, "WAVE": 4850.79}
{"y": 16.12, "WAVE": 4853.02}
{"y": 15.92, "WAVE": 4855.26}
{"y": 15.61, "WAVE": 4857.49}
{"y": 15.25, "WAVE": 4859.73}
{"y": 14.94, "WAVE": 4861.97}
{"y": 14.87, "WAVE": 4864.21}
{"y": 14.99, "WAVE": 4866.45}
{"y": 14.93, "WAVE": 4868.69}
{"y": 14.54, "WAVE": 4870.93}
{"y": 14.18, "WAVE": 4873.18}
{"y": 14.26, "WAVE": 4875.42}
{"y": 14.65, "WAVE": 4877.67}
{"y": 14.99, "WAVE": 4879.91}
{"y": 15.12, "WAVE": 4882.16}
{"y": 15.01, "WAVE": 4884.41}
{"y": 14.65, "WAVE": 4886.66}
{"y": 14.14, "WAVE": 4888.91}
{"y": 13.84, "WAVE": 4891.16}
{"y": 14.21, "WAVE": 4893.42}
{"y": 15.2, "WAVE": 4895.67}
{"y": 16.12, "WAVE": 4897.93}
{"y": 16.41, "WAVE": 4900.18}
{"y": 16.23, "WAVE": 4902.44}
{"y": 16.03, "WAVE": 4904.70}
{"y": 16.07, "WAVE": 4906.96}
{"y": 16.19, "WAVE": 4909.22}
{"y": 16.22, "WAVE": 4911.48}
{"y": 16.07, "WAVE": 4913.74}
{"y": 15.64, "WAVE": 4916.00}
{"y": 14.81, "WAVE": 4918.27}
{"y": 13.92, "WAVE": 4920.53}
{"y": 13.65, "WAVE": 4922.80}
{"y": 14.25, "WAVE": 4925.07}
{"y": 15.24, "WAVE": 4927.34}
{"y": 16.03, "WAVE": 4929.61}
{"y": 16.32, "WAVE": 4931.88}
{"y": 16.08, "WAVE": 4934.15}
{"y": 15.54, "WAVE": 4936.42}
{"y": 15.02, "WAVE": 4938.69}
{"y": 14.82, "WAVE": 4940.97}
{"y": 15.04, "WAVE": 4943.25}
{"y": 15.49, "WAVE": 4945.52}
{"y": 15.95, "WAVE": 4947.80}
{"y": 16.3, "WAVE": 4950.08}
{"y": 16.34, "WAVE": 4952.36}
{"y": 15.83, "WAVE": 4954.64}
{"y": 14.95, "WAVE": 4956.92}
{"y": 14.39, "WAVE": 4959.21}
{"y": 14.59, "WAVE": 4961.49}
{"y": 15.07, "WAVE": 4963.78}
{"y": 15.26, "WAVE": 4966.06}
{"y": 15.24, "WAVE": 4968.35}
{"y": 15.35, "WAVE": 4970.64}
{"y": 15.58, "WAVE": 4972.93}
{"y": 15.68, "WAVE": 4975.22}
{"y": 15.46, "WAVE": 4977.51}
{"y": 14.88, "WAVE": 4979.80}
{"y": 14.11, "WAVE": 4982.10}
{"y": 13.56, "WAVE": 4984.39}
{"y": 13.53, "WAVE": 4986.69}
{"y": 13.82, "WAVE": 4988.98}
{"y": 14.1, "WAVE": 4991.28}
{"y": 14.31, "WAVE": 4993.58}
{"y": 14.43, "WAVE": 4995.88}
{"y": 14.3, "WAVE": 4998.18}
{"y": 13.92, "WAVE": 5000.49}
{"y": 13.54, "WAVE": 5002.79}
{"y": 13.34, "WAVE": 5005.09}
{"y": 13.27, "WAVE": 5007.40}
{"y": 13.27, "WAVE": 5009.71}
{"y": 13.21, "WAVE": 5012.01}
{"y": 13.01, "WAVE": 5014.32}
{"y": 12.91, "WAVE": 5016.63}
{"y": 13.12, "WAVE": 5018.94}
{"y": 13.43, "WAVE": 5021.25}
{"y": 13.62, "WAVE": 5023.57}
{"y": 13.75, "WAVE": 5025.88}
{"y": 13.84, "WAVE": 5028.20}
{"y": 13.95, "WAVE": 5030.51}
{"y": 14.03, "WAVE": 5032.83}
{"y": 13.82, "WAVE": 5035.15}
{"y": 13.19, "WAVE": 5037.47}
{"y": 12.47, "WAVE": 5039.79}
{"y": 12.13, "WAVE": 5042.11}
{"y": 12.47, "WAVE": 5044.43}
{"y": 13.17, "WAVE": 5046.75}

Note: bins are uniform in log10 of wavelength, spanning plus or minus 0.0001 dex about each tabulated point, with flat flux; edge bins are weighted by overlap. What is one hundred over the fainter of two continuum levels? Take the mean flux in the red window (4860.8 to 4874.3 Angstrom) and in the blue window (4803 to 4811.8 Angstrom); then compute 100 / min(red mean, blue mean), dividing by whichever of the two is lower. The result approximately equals 6.78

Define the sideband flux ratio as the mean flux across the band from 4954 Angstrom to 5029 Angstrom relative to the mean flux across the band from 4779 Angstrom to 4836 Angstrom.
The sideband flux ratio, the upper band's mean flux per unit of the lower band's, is 0.97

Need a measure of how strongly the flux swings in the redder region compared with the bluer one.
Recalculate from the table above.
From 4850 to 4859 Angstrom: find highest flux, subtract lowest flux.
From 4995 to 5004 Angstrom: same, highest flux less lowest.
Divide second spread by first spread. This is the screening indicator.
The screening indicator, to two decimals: 1.71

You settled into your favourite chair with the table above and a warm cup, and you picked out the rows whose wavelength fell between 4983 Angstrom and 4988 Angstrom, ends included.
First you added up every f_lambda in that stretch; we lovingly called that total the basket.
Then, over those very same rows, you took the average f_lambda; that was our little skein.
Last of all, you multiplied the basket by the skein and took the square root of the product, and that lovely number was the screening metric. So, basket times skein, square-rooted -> 19.2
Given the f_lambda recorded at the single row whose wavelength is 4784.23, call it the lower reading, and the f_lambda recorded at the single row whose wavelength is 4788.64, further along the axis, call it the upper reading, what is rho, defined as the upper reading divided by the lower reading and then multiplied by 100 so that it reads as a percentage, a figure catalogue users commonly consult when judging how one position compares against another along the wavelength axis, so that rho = 103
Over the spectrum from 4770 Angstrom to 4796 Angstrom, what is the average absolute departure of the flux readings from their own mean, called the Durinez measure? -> 0.45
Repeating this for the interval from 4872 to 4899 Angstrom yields 0.49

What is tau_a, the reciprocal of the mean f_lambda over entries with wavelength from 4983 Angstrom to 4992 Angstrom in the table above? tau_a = 0.0727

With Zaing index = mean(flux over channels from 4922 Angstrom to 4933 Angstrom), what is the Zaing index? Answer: 15.1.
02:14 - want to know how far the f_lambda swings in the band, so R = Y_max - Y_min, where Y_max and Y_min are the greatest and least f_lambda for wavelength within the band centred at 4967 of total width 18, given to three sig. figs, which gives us 1.29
